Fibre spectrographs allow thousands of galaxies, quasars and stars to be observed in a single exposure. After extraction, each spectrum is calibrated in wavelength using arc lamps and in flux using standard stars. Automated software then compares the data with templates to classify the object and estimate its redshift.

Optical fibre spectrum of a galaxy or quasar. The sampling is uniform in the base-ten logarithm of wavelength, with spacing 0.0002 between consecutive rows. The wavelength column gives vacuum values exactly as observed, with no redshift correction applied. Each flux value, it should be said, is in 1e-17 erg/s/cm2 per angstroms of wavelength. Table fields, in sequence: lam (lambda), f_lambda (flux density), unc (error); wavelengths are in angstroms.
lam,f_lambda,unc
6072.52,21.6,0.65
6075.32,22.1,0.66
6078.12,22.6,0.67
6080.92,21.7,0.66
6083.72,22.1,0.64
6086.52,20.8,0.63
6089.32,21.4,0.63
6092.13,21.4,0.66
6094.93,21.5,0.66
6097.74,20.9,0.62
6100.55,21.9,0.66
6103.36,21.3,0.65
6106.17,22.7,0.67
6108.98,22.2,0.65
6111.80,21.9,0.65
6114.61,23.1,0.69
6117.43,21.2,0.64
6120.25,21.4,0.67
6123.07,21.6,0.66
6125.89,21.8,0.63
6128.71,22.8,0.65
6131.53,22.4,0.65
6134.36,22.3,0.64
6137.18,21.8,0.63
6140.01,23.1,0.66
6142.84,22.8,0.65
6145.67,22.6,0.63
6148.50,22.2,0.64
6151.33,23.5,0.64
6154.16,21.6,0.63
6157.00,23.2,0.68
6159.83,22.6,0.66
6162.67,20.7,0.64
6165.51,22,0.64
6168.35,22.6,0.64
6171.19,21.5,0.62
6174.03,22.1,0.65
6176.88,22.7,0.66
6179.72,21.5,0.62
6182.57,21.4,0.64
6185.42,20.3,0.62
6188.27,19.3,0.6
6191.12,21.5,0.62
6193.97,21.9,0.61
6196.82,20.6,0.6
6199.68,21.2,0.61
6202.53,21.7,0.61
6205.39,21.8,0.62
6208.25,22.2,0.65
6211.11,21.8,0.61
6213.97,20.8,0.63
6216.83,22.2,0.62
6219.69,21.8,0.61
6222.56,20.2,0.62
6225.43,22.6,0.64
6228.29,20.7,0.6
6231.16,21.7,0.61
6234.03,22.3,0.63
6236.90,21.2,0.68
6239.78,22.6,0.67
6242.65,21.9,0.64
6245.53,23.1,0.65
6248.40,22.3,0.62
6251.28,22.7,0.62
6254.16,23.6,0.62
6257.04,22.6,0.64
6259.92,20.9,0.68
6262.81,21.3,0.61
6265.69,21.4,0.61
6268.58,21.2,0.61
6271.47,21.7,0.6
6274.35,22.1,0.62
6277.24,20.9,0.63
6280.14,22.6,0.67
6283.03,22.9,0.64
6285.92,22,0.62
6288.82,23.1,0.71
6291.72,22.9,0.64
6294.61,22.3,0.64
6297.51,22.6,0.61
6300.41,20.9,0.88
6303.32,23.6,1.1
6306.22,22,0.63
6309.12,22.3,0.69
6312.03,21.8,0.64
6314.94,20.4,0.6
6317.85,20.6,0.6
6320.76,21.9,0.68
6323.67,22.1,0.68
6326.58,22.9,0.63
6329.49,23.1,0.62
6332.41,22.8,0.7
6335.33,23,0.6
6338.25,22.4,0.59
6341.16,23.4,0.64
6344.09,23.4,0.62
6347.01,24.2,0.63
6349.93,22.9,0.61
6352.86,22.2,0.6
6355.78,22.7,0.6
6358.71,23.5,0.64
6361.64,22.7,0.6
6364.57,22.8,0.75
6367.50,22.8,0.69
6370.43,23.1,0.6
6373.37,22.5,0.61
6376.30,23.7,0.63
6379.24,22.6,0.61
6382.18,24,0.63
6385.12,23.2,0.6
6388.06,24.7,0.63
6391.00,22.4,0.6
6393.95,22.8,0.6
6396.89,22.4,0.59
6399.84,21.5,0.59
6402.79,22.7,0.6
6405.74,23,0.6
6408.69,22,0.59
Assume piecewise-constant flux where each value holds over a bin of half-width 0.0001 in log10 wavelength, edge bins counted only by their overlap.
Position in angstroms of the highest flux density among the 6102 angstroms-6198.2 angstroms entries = 6151.33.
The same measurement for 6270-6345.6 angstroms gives 6303.32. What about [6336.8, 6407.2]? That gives 6388.06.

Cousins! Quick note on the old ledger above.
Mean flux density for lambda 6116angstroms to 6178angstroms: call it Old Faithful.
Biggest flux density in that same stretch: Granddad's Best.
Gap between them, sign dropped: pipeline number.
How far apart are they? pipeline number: 1.30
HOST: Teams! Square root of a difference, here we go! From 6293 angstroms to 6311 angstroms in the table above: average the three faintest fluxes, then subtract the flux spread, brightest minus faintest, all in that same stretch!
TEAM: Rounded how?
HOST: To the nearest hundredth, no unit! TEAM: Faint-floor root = 4.36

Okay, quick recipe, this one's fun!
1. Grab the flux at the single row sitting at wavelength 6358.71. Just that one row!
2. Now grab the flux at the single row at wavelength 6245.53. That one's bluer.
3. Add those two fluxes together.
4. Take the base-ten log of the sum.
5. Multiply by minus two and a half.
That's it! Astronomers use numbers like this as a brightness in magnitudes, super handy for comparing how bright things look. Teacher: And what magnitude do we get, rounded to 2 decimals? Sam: -4.17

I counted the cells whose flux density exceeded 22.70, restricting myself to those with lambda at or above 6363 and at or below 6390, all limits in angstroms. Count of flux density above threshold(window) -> 7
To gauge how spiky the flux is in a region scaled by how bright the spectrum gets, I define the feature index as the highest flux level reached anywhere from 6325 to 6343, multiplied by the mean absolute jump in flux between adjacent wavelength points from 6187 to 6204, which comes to 23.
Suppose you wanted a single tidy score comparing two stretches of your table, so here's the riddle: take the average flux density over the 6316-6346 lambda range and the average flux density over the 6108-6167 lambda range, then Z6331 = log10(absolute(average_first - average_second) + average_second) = 1.35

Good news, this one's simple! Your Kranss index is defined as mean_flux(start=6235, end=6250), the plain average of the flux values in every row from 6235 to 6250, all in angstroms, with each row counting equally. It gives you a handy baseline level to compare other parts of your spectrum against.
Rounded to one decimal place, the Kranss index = 22.2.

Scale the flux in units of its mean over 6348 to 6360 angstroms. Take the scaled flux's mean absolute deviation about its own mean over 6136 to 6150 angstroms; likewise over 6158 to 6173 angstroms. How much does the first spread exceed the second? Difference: -0.010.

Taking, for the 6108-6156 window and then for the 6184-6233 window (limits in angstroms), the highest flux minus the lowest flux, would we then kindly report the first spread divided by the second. 0.70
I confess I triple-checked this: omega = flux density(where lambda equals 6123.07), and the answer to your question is 21.6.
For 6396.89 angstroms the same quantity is 22.4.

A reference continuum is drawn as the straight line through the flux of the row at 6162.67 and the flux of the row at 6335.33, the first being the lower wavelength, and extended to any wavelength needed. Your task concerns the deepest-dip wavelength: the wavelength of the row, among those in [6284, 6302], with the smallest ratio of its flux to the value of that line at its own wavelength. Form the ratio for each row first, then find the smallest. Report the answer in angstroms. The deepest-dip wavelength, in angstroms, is 6300.41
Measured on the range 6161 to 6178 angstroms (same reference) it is 6162.67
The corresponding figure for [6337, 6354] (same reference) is 6352.86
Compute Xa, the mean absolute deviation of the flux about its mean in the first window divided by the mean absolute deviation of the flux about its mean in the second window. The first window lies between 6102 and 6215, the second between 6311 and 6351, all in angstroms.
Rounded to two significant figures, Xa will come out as 0.79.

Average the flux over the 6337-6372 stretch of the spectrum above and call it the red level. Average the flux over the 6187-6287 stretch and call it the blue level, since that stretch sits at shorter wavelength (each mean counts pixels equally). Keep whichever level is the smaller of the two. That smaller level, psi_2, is 21.8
